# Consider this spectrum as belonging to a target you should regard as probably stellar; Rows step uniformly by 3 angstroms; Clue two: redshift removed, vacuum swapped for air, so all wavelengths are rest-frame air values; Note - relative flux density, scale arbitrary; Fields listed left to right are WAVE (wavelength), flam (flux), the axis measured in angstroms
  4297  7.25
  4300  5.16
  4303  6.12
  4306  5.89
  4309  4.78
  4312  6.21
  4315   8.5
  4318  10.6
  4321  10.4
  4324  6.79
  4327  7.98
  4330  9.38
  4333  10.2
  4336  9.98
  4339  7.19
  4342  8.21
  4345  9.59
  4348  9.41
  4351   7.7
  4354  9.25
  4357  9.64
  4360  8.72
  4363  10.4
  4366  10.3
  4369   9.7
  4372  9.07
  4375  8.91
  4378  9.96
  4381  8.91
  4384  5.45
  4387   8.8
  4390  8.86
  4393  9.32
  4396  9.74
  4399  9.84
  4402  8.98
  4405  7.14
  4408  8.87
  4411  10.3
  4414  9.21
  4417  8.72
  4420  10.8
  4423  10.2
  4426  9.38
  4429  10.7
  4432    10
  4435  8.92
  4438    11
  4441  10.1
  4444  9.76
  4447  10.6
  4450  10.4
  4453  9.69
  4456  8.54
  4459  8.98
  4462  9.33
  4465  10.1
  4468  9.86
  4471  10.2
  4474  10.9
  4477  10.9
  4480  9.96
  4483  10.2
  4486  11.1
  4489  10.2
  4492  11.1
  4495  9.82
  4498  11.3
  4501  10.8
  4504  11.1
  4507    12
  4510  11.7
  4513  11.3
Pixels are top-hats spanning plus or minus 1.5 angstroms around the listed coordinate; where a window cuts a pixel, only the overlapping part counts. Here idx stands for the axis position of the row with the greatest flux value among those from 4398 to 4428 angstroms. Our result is 4420 angstroms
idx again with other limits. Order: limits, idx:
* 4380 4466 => 4438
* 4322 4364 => 4363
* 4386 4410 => 4399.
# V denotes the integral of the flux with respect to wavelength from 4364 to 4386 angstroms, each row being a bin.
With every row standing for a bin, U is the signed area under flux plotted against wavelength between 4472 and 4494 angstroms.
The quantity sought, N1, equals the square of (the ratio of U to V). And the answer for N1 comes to 1.41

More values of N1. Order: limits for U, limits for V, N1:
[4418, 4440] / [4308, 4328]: 1.95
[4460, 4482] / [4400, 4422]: 1.22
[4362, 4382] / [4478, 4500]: 0.69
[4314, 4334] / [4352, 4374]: 0.76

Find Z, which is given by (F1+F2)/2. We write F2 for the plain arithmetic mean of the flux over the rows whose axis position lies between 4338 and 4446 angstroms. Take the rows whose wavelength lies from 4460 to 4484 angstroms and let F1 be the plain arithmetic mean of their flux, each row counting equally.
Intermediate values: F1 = 10.2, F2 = 9.3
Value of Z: 9.7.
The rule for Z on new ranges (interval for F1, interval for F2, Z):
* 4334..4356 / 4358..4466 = 9.1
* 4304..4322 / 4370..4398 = 8.3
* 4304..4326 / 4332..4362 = 8.3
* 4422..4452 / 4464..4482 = 10.2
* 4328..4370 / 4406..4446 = 9.6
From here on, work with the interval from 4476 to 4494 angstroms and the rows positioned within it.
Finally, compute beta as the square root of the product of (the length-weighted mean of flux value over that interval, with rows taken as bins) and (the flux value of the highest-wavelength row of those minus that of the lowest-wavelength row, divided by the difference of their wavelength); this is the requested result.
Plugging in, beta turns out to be 0.4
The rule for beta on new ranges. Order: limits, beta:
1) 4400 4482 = 0.4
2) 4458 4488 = 0.9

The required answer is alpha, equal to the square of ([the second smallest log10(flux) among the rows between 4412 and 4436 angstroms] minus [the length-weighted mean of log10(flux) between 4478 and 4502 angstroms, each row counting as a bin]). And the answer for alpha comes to 0.0053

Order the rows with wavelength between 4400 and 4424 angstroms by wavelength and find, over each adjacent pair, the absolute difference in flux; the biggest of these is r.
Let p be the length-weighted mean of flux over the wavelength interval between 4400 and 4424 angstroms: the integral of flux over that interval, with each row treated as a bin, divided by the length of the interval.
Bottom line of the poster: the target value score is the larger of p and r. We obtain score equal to 9.3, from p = 9.3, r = 2.08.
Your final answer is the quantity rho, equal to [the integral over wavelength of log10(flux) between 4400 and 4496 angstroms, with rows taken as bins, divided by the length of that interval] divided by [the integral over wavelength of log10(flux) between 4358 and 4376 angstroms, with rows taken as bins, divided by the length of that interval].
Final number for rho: 1.01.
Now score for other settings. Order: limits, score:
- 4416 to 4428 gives 9.9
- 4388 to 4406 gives 9.0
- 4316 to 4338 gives 9.3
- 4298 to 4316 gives 6.1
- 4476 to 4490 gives 10.5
